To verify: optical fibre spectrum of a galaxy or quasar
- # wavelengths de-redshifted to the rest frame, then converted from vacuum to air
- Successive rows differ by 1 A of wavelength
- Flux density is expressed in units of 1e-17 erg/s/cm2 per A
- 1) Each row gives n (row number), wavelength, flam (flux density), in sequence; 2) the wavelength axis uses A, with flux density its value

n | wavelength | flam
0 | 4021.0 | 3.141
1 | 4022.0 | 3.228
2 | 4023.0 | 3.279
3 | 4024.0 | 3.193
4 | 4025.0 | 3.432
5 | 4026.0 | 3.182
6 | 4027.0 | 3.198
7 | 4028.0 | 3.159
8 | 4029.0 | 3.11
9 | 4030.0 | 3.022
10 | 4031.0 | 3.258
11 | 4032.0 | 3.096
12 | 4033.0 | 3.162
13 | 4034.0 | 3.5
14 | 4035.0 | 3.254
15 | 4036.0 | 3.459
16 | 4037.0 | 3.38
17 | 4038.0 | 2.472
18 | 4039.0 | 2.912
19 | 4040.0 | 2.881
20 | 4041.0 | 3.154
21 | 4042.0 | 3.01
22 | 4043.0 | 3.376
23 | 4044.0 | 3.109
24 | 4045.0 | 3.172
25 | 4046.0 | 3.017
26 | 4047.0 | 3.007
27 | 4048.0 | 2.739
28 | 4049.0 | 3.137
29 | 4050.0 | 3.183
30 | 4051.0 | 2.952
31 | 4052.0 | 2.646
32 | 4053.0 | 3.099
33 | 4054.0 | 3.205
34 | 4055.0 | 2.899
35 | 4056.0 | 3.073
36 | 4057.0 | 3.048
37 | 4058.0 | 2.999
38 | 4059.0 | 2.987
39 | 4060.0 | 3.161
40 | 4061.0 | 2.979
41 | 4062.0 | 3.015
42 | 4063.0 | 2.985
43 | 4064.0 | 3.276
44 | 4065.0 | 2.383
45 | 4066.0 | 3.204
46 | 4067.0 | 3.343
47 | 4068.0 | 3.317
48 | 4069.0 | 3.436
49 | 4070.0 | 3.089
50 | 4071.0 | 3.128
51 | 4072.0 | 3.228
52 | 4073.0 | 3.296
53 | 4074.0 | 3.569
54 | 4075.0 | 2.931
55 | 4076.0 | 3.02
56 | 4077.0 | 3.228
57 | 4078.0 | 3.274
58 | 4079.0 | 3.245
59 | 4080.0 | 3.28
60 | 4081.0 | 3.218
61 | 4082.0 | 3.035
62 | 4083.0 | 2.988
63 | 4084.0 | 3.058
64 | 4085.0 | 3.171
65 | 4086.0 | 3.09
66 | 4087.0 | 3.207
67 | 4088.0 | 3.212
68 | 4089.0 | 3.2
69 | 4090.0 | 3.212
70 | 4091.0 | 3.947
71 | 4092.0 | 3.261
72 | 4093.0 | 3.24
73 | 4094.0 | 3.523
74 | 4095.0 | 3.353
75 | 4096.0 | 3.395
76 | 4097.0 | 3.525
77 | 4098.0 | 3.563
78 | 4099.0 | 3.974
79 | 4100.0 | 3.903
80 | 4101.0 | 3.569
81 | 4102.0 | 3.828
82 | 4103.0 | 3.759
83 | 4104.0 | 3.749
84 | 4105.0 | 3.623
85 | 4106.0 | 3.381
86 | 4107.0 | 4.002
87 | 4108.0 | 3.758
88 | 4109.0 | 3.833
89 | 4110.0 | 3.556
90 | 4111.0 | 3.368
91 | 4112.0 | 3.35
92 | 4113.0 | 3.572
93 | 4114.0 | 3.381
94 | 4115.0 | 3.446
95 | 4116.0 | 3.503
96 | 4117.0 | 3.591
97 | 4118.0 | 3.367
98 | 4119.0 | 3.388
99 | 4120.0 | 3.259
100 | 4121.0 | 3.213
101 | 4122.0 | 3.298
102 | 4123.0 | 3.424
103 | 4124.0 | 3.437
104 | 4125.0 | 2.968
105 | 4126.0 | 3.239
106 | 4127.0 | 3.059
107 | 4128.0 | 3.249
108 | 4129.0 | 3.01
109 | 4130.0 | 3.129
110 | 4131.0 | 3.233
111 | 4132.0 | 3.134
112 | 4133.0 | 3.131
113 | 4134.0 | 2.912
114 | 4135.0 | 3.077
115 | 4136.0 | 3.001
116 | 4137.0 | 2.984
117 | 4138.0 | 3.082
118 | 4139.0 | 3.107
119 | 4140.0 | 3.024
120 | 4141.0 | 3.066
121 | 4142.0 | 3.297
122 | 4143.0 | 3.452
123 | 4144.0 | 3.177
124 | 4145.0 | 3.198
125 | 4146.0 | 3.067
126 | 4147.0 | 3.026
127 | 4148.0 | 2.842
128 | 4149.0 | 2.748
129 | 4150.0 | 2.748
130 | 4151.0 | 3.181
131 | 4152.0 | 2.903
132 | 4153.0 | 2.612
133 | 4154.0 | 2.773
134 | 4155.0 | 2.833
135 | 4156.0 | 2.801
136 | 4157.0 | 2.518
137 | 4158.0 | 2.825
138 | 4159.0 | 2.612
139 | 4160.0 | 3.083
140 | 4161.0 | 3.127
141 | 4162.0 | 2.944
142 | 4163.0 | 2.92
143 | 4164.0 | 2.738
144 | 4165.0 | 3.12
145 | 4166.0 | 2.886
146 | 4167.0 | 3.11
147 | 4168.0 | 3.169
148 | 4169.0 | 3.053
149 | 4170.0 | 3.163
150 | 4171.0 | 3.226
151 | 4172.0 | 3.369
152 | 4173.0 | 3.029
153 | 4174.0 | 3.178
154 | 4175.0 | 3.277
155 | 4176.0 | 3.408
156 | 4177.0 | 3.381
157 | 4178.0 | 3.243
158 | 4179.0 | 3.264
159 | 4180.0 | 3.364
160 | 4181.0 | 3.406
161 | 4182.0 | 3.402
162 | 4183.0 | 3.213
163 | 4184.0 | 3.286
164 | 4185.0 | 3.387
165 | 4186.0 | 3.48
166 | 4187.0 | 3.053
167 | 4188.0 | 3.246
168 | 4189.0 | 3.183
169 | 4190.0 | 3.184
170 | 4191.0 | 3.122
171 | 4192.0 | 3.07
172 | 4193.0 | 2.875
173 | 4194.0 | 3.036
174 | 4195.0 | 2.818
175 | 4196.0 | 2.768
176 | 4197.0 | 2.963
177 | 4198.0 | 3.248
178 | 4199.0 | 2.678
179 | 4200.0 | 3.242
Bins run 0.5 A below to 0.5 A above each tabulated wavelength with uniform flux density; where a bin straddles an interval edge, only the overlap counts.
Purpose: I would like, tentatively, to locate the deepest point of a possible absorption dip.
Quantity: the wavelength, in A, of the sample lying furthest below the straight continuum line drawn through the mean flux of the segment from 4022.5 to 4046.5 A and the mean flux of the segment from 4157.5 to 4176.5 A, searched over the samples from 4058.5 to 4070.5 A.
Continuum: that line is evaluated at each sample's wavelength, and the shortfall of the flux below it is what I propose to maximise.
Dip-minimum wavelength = 4065.0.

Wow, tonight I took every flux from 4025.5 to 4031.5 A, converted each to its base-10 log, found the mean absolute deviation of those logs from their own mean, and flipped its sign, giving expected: -0.008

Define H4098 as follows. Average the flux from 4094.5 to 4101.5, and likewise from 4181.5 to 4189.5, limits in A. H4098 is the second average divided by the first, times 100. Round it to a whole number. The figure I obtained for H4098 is 91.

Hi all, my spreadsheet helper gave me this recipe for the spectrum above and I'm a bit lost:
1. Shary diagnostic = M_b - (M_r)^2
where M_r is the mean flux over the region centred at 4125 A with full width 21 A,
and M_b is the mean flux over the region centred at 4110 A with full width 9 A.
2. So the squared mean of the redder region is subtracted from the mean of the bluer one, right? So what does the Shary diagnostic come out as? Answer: -6.9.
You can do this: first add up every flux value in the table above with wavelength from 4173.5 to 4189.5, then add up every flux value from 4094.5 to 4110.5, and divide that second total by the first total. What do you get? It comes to 1.11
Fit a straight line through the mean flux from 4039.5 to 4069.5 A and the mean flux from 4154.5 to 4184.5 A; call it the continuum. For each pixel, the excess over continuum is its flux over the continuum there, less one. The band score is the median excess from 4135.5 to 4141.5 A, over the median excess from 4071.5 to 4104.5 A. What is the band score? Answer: -0.2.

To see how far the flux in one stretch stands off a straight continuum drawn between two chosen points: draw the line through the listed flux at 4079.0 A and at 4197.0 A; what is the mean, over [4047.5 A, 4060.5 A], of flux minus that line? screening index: -0.29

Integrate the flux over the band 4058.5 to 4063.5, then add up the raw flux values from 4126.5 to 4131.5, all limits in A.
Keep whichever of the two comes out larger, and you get 15.7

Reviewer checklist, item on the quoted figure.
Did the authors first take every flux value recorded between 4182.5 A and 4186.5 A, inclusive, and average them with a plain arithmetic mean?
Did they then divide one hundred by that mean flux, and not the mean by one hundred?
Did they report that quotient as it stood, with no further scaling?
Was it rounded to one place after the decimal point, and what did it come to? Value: 29.9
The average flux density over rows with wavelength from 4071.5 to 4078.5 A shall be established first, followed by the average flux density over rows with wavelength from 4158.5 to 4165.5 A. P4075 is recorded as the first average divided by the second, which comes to 1.10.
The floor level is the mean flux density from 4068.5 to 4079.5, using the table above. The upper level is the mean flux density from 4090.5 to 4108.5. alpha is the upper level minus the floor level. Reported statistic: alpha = 0.41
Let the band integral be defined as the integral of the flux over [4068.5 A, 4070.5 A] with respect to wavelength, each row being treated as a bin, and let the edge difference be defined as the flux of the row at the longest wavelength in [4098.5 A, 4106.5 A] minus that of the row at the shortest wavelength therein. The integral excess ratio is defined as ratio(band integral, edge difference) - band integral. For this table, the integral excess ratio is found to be -18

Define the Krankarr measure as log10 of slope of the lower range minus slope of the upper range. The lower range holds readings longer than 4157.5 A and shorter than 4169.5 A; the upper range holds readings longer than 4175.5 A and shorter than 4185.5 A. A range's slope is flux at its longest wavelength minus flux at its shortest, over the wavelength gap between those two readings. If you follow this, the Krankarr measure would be -1.6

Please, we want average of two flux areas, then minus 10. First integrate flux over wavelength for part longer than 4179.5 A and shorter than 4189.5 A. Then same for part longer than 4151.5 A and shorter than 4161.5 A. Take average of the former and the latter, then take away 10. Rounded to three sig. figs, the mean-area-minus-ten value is 20.6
